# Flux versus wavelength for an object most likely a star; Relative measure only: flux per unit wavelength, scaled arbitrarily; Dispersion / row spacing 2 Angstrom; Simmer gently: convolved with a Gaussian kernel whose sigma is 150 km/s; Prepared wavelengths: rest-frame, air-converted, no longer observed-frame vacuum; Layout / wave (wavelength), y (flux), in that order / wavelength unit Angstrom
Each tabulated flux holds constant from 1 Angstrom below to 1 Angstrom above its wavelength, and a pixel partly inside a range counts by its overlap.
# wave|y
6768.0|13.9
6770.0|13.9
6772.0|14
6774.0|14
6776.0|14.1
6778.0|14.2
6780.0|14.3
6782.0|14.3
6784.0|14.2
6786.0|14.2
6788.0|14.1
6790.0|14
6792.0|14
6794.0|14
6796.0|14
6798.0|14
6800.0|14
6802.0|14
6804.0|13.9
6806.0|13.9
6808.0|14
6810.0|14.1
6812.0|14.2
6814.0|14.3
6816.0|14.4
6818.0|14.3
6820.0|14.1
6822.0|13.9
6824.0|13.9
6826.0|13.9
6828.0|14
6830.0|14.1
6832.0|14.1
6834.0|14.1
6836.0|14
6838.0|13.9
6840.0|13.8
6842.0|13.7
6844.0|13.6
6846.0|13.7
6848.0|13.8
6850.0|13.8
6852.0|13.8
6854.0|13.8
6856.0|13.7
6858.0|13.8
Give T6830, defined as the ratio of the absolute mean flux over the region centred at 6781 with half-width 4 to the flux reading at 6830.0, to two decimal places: 1.01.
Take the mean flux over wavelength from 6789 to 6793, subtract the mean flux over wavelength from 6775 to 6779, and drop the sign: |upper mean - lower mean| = 0.15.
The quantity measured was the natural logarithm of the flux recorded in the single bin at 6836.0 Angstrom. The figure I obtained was 2.639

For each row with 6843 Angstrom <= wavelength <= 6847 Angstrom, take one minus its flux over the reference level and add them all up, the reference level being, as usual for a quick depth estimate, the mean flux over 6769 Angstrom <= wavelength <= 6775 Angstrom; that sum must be 0.045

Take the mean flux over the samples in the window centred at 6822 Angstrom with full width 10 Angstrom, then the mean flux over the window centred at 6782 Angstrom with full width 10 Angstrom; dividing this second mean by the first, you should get 1.02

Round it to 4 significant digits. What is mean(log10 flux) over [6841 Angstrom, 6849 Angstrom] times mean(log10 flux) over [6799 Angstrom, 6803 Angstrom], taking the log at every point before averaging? 1.303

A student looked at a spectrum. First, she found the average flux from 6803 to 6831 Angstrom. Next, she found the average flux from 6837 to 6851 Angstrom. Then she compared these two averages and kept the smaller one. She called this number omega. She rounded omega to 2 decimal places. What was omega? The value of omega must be 13.76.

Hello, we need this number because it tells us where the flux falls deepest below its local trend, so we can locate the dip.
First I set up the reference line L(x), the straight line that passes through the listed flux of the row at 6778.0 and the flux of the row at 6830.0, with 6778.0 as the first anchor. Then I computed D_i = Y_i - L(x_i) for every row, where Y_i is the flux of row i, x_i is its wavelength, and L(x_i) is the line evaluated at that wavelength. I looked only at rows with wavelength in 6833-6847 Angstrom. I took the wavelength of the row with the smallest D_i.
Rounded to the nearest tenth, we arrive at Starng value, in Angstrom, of 6844.0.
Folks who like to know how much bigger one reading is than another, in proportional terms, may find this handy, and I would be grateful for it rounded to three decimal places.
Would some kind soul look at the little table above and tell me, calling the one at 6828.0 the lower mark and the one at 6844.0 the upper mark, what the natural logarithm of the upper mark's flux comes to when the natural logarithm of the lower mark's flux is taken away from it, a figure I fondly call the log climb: -0.029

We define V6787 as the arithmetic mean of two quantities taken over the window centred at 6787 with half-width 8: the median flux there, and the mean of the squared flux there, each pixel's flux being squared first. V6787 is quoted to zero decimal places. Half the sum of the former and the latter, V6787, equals 107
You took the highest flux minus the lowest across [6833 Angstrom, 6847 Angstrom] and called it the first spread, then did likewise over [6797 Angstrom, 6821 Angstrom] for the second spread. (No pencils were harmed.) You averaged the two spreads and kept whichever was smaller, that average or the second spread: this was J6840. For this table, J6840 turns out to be 0.50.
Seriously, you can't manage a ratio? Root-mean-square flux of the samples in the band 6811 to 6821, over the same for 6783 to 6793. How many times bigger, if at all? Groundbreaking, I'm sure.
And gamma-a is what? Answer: 1.01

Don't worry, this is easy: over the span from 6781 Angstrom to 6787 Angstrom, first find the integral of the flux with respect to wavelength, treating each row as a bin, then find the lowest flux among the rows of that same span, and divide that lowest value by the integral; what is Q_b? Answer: 0.166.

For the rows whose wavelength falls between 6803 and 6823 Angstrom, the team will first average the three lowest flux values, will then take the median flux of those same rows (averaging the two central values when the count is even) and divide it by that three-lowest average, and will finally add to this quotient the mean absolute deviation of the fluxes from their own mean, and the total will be 1.17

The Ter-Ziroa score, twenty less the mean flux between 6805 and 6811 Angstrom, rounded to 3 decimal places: 6.000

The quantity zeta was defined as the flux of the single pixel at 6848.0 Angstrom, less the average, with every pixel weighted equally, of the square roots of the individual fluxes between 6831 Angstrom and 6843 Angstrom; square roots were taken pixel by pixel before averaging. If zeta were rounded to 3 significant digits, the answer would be 10.1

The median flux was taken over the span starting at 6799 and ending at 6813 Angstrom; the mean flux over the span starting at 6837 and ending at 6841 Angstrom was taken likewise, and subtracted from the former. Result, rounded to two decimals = 0.15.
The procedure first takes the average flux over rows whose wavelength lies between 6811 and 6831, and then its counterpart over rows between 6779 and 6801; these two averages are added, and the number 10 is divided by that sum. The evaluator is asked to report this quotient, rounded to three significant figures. 0.354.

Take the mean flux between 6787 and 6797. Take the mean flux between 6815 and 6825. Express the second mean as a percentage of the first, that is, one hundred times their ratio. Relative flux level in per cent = 100.7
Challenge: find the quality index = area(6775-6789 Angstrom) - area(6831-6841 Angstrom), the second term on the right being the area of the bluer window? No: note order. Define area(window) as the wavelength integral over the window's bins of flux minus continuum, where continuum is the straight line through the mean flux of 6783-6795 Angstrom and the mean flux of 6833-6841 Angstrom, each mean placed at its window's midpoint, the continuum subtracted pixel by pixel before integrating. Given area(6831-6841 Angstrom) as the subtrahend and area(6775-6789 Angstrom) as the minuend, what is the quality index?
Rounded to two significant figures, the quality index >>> 1.1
